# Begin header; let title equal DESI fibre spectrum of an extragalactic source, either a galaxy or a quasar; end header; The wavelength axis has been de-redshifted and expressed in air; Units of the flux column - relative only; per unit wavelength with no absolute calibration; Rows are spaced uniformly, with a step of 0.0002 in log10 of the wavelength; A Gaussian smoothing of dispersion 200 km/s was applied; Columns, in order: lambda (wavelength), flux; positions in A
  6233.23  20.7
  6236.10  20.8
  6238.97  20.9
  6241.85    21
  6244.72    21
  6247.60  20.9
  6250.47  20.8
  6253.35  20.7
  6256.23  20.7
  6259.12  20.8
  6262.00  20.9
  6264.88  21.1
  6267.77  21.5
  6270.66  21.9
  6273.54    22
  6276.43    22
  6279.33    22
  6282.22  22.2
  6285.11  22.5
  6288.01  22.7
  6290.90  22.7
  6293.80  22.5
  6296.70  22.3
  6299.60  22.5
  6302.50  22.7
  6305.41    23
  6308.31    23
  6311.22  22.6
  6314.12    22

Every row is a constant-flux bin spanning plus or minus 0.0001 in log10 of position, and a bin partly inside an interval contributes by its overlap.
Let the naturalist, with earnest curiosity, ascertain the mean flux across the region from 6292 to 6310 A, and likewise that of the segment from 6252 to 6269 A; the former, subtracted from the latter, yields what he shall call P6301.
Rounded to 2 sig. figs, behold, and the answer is -1.7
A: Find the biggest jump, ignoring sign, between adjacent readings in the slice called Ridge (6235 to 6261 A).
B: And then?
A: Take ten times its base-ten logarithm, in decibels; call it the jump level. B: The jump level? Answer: -10.0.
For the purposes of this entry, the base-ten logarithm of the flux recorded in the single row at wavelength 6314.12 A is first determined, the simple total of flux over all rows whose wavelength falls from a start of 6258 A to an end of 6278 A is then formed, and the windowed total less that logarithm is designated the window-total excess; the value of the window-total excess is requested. 149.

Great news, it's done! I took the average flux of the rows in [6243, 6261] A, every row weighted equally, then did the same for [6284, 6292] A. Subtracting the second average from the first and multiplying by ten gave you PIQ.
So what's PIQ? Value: -18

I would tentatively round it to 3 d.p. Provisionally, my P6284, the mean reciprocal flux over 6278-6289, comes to 0.045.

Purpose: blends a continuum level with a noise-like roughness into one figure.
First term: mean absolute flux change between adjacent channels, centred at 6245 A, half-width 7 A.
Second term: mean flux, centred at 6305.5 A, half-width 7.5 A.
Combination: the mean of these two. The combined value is 11.4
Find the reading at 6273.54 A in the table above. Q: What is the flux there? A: 22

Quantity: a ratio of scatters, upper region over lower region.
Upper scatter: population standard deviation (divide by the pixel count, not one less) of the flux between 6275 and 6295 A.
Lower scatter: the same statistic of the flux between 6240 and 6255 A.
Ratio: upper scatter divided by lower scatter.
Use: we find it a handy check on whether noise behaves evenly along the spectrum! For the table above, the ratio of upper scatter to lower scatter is 2.4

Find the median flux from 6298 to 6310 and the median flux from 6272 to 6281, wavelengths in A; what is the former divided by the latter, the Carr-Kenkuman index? 1.04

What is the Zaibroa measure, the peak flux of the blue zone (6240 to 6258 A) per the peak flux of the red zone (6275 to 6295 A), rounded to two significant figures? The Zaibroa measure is 0.93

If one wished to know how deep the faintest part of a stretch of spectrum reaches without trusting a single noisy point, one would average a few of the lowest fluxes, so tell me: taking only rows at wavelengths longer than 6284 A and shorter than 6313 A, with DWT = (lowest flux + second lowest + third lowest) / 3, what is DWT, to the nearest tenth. 22.4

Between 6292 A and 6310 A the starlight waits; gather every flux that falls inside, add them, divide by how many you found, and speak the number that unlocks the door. 22.7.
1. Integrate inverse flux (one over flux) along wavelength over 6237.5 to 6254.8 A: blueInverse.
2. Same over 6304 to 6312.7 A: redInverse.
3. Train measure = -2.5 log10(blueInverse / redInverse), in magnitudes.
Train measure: -0.8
